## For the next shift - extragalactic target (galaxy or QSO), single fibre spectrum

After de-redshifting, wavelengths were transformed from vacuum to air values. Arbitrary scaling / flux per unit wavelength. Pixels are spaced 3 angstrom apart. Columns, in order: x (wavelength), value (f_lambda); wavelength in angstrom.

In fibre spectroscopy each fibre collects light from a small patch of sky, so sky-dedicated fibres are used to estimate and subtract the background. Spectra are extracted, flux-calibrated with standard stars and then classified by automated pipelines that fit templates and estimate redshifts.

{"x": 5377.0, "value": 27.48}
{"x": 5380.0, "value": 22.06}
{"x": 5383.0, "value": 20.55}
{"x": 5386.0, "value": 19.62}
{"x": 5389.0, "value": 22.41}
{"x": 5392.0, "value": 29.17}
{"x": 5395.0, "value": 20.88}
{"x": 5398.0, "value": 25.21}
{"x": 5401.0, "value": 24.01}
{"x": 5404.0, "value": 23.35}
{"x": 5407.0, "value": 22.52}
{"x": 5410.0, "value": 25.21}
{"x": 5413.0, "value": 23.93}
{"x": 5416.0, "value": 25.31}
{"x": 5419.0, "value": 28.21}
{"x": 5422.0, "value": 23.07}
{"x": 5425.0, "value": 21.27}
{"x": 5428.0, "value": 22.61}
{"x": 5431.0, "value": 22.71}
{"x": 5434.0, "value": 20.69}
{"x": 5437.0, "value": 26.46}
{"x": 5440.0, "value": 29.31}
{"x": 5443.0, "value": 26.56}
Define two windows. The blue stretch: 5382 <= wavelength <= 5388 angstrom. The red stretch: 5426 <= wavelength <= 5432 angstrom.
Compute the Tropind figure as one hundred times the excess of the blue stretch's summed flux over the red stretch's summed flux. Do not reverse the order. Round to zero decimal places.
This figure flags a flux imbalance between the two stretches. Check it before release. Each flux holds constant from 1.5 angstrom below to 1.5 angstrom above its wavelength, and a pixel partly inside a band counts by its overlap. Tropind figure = -515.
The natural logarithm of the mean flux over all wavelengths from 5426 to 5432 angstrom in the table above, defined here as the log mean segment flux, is 3.12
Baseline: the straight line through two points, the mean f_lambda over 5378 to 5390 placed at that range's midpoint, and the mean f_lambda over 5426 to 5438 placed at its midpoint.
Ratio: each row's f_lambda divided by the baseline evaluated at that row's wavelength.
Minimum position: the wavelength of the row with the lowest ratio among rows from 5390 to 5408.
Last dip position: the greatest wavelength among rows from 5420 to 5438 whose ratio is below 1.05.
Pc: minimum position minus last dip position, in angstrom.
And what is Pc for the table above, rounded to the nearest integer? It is -39 angstrom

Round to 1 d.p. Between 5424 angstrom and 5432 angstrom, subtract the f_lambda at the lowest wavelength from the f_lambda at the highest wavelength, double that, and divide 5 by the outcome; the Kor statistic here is 1.7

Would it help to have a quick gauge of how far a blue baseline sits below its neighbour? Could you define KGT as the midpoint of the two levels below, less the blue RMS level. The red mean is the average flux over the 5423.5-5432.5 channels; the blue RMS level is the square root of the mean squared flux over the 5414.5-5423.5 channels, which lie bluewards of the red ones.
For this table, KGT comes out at -1.7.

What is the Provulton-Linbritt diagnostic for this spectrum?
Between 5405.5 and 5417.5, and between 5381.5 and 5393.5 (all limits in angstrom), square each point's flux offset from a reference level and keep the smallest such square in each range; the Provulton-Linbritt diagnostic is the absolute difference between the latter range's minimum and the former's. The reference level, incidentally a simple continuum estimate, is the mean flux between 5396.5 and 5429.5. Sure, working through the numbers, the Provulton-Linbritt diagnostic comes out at 2.72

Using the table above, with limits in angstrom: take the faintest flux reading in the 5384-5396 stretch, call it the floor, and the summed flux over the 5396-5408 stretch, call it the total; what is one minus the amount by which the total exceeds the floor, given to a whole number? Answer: -74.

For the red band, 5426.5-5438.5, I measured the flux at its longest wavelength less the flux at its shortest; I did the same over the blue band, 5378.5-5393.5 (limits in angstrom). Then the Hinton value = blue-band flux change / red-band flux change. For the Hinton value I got 1.8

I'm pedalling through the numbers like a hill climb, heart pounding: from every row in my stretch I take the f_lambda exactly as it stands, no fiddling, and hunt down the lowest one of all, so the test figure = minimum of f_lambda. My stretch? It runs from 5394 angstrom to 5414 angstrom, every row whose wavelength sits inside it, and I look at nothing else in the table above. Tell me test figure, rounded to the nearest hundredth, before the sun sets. 20.88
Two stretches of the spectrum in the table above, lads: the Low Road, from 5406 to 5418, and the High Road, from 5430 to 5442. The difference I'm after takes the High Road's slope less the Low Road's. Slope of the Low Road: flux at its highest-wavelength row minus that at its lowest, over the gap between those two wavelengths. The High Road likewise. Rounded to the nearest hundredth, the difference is 0.42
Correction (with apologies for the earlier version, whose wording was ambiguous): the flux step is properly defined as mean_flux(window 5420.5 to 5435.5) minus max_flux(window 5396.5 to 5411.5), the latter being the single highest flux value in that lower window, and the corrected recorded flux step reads -3.1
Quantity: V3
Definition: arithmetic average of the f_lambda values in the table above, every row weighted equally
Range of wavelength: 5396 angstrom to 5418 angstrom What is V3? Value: 24.2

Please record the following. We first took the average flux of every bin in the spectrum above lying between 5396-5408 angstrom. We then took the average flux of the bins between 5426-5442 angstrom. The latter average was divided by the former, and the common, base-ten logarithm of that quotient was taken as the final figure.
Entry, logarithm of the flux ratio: 0.011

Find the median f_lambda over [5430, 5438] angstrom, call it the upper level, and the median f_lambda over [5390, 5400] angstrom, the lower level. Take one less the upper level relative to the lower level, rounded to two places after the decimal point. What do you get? 0.10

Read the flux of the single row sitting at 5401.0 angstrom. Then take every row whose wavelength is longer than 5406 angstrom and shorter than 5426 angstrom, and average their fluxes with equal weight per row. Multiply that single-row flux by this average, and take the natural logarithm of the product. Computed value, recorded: 6.37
